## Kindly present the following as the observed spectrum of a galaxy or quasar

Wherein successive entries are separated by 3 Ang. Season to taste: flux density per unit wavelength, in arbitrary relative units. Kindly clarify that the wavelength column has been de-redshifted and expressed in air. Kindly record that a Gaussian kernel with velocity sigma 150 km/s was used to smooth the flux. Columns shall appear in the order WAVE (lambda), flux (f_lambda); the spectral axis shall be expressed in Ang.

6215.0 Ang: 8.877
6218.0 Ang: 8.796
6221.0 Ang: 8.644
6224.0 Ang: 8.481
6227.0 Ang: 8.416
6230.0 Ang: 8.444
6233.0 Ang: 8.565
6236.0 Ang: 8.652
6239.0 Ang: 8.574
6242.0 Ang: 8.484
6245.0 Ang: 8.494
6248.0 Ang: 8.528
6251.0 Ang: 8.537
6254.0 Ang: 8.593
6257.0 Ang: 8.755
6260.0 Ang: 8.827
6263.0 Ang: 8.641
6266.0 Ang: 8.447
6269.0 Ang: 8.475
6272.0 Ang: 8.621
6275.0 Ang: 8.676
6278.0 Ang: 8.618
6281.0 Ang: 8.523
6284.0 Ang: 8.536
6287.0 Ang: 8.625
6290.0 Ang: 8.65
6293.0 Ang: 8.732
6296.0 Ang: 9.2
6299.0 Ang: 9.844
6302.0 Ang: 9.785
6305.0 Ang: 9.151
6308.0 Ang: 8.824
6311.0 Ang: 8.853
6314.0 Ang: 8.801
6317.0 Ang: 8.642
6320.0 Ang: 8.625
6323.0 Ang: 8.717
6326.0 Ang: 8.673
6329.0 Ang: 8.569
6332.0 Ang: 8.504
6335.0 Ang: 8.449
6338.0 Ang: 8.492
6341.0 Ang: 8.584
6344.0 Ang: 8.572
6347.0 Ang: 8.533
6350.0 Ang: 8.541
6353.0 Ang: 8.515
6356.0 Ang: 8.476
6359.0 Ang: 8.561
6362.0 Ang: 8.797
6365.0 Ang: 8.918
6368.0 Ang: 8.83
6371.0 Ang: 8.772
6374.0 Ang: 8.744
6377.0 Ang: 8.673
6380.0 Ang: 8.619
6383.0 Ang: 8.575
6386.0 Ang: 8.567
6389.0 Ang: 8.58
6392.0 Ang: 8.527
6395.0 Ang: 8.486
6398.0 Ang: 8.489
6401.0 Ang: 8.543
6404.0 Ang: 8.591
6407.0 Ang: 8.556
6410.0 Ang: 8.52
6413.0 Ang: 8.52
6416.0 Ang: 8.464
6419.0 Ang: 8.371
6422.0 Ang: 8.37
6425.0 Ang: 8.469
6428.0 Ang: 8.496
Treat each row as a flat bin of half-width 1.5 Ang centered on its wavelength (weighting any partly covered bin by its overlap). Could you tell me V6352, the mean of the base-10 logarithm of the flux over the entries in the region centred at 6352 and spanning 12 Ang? 0.930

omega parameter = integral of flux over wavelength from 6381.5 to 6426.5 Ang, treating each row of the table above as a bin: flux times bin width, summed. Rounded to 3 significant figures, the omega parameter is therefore 383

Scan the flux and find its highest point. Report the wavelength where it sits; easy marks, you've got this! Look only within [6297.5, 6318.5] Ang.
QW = 6299.0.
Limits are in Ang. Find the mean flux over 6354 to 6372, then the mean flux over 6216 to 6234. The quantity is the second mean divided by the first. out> 0.98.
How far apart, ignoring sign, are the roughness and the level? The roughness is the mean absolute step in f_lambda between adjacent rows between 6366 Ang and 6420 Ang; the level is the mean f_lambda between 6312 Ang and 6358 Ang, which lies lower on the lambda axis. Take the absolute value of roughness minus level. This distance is 8.54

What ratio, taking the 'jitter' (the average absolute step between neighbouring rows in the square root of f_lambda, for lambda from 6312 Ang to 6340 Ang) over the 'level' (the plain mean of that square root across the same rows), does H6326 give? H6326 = 0.0042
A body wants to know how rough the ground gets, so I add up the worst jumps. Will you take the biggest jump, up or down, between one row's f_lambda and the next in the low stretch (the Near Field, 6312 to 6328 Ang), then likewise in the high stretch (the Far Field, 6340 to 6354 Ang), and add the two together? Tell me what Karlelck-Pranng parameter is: 0.20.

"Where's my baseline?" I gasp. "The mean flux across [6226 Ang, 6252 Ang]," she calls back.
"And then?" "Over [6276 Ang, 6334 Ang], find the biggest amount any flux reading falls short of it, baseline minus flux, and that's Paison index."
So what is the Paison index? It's 0.02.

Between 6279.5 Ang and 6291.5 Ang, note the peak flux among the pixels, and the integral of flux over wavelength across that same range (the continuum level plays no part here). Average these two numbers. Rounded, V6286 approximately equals 56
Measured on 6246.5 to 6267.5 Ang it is 95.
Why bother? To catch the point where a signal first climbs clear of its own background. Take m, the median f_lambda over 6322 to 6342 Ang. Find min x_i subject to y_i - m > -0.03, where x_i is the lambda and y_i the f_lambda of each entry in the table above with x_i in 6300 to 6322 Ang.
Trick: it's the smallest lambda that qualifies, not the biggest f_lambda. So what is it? 6302.0 Ang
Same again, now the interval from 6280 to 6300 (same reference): 6287.0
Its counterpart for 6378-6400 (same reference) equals 6380.0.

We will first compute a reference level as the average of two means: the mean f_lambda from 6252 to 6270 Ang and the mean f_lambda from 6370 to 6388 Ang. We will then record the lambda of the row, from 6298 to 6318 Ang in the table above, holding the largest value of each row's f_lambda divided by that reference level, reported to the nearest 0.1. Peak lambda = 6299.0 Ang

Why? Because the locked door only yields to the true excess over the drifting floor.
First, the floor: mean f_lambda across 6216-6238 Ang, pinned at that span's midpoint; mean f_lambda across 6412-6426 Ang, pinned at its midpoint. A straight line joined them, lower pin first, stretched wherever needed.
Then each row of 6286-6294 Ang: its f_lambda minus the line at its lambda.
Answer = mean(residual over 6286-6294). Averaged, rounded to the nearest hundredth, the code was 0.14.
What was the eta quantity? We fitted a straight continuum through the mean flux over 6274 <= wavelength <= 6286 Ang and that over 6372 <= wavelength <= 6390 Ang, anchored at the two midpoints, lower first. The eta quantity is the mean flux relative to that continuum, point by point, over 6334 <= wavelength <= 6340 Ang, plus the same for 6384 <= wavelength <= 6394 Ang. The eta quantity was 1.98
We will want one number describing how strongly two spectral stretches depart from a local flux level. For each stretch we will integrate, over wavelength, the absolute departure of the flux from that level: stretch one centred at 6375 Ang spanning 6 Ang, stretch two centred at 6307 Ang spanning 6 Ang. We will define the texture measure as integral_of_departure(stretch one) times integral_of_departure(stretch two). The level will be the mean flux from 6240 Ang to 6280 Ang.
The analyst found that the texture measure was 1.7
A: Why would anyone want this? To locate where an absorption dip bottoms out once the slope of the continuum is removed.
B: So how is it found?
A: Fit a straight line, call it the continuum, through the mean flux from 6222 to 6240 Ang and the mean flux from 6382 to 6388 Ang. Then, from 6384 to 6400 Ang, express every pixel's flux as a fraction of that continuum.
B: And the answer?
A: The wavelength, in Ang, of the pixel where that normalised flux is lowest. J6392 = 6395.0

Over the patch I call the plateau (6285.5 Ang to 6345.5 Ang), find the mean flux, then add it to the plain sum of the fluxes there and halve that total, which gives 93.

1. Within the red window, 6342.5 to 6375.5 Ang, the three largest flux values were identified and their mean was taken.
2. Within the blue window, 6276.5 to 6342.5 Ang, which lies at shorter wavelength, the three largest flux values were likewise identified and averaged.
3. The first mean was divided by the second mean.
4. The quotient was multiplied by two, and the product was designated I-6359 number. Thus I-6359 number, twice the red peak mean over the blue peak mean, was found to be 1.84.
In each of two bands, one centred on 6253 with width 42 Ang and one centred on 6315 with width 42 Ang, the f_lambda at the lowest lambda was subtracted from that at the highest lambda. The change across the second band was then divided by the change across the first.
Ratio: -13.4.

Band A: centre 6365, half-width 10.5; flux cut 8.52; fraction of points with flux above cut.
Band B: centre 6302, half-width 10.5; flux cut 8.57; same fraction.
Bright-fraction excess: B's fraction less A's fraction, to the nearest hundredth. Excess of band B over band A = 0.14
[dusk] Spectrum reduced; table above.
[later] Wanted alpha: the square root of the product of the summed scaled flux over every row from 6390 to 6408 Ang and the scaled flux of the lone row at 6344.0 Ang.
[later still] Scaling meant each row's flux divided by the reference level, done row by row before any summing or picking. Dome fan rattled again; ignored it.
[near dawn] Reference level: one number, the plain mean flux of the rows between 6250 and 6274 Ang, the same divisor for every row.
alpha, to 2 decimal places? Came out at 2.43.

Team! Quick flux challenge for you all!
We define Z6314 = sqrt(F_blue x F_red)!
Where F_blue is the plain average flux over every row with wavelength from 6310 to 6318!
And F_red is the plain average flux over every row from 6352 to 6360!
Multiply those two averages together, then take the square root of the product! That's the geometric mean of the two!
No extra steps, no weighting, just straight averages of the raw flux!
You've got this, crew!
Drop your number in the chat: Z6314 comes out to 8.64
